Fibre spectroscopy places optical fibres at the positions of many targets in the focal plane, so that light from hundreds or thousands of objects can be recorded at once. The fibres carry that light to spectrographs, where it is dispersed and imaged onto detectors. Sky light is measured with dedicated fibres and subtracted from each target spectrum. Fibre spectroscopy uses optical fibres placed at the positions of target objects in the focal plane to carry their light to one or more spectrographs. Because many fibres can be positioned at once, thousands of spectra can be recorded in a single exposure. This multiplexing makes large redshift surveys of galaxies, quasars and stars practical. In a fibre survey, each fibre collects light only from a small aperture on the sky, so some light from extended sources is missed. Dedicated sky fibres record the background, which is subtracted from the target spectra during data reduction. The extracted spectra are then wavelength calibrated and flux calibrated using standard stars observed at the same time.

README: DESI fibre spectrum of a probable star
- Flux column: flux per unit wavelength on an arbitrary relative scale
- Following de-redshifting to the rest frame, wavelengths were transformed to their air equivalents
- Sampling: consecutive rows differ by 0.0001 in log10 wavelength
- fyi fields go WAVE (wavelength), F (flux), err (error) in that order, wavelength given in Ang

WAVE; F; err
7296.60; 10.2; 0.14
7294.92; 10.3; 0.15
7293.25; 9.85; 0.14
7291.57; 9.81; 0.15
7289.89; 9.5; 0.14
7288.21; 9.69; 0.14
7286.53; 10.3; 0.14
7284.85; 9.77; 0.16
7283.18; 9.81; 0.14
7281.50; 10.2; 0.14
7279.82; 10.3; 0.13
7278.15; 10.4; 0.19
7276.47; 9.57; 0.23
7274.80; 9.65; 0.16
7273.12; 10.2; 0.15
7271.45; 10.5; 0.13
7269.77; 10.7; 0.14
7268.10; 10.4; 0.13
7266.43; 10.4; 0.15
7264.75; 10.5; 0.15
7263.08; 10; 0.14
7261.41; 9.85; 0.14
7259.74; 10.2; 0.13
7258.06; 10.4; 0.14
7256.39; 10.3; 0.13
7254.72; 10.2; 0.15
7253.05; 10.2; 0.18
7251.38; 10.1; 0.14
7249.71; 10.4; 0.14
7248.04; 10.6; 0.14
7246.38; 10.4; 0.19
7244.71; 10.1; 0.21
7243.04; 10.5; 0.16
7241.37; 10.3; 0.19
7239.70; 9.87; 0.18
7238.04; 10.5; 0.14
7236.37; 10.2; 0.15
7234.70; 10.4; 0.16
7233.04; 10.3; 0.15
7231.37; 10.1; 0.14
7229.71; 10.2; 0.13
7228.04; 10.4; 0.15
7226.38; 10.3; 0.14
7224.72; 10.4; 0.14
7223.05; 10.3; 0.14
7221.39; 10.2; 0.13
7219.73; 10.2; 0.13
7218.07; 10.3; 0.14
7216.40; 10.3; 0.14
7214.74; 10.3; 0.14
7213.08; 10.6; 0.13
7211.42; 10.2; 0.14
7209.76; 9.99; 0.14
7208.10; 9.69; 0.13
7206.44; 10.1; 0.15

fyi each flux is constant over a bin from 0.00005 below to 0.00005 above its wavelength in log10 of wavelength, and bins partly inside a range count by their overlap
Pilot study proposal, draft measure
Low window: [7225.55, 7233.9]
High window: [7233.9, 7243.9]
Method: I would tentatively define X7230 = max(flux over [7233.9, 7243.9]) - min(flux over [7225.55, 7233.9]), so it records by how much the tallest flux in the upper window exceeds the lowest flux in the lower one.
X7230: 0.40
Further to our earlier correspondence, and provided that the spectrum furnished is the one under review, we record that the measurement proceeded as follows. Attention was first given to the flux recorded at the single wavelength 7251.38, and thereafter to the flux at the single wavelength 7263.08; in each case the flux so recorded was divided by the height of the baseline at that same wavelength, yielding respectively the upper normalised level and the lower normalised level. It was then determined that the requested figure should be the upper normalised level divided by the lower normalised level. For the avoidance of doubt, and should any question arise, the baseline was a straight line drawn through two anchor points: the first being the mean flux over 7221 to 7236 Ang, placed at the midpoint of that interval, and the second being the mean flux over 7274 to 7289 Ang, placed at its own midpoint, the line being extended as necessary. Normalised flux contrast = 1.00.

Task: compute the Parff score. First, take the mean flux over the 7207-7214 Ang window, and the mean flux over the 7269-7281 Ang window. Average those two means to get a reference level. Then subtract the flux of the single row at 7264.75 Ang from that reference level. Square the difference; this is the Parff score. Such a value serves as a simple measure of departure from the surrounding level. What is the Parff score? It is 0.120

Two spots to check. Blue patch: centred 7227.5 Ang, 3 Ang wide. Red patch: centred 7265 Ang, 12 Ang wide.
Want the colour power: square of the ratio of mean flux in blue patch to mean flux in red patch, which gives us 1.01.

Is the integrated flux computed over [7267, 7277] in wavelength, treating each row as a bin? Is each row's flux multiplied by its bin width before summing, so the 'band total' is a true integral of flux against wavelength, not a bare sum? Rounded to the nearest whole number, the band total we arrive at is 102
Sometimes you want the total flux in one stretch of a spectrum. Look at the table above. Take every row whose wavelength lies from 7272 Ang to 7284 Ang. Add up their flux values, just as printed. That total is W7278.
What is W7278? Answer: 70.1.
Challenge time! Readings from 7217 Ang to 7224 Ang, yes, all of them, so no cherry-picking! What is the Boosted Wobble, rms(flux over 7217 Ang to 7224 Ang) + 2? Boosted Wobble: 12.3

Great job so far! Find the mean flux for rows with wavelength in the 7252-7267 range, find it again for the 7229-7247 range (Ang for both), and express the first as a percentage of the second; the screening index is 100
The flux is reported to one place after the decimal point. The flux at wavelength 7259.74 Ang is 10.2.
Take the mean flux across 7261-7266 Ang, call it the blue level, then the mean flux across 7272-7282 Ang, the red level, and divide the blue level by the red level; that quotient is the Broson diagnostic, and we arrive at 1.01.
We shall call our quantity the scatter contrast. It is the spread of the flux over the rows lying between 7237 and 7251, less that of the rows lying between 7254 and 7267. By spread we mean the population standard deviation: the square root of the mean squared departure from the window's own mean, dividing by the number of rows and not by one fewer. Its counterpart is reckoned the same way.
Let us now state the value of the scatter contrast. 0.02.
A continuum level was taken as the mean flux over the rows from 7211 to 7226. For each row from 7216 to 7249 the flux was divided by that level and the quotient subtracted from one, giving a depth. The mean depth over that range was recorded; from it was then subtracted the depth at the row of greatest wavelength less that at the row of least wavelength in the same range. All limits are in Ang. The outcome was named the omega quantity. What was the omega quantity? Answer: 0.031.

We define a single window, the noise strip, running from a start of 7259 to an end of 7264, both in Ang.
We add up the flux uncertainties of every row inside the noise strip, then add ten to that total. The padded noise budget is 10.4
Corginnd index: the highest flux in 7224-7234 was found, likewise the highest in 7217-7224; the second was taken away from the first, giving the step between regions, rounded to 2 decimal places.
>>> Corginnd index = 0.10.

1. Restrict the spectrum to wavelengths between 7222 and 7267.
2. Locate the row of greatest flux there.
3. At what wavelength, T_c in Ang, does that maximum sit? 7248.04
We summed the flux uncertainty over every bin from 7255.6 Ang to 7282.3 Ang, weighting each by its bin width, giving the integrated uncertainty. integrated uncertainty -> 4.0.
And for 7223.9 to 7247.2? 3.7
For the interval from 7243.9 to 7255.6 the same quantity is 1.9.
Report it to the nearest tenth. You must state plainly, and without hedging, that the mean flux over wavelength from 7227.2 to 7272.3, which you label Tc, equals 10.3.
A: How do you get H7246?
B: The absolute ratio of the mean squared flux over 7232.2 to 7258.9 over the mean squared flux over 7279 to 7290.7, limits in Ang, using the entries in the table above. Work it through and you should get 1.07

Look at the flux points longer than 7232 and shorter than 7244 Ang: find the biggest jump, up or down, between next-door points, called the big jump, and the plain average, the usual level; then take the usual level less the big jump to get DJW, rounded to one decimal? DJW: 9.7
